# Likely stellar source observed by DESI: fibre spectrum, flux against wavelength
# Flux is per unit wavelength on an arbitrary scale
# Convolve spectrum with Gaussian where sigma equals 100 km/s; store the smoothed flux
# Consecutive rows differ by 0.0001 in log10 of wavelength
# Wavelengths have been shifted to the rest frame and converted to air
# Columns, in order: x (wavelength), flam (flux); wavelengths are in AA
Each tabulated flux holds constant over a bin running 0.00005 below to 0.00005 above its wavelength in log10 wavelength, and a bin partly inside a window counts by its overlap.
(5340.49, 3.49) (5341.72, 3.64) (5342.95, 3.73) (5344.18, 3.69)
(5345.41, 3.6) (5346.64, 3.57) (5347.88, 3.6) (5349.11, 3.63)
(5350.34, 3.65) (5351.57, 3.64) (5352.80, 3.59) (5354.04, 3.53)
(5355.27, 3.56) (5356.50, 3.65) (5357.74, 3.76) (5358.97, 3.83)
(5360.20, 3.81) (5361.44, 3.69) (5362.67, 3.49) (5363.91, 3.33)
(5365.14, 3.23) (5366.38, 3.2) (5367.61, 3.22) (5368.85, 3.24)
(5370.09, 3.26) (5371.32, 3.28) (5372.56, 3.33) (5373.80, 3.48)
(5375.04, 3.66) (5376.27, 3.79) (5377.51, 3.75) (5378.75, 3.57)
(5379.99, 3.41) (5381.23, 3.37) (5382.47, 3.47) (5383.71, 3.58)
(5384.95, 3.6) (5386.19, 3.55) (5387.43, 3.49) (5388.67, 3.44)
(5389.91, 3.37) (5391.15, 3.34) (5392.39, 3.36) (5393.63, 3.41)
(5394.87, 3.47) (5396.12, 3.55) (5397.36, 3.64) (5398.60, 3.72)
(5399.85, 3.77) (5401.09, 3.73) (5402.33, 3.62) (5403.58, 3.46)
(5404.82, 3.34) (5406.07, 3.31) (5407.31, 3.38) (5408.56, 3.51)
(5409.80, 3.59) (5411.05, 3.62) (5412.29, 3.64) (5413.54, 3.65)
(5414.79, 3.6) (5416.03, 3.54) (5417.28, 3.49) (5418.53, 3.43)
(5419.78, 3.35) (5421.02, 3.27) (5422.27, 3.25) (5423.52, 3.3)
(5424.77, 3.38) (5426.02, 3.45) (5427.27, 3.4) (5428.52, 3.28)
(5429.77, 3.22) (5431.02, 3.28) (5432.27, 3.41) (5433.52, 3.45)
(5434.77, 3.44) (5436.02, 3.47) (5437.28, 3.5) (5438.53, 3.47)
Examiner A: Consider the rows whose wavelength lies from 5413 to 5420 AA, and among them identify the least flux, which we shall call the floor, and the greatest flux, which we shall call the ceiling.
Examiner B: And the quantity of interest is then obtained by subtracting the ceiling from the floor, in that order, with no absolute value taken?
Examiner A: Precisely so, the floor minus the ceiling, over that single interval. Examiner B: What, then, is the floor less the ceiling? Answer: -0.30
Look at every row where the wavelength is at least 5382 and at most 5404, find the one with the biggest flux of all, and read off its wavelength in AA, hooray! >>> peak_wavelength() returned 5399.85 AA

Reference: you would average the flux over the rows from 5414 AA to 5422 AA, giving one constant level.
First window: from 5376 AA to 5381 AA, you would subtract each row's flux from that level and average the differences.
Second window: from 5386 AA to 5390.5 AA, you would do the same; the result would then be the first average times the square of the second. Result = 0.0000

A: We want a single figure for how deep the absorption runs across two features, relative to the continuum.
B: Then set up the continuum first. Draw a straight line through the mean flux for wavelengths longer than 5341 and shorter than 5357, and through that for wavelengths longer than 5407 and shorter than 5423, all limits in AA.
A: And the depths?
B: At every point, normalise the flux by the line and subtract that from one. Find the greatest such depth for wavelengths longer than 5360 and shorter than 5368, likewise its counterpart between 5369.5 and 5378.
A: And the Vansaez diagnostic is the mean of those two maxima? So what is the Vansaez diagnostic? 0.098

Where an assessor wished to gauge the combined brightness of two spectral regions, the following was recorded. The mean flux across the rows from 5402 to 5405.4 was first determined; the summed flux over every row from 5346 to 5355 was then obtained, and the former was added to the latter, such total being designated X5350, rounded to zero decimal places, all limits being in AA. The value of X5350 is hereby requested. 29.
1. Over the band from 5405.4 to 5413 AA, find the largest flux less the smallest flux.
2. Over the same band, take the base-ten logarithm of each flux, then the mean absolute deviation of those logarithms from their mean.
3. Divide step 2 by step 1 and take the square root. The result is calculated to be 0.203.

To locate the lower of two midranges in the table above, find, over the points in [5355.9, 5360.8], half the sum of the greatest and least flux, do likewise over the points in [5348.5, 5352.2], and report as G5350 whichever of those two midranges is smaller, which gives 3.64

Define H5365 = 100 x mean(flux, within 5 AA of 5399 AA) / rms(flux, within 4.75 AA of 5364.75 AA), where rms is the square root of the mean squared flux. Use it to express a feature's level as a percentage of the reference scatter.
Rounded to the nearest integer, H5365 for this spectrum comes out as 106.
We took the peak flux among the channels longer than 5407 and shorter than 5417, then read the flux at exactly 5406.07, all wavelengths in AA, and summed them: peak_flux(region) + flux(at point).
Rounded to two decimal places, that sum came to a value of 6.96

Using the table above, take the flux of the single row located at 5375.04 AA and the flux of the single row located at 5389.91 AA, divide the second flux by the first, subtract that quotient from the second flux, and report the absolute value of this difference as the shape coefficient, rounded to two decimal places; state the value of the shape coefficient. 2.45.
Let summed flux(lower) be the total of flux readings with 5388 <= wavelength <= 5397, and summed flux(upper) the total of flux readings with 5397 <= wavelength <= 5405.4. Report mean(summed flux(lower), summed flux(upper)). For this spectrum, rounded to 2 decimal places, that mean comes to 24.61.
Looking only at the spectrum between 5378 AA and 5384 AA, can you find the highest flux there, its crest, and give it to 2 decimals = 3.58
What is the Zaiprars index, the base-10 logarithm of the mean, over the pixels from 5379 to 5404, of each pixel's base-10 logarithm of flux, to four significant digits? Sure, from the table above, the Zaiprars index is -0.2628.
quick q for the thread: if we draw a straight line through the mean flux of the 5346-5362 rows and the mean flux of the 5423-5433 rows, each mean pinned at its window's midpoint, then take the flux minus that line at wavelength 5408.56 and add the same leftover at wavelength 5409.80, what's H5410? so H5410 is 0.26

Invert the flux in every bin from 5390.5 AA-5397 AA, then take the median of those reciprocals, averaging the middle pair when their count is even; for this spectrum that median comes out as 0.293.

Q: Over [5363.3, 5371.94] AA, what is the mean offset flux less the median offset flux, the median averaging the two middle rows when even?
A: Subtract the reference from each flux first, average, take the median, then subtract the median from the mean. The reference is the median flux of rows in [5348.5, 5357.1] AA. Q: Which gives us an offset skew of 0.01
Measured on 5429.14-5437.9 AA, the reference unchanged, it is -0.04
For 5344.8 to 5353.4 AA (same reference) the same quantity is 0.01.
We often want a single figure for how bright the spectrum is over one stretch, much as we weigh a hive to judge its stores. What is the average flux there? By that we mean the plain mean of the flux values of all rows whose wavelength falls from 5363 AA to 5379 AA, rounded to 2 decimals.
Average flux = 3.41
